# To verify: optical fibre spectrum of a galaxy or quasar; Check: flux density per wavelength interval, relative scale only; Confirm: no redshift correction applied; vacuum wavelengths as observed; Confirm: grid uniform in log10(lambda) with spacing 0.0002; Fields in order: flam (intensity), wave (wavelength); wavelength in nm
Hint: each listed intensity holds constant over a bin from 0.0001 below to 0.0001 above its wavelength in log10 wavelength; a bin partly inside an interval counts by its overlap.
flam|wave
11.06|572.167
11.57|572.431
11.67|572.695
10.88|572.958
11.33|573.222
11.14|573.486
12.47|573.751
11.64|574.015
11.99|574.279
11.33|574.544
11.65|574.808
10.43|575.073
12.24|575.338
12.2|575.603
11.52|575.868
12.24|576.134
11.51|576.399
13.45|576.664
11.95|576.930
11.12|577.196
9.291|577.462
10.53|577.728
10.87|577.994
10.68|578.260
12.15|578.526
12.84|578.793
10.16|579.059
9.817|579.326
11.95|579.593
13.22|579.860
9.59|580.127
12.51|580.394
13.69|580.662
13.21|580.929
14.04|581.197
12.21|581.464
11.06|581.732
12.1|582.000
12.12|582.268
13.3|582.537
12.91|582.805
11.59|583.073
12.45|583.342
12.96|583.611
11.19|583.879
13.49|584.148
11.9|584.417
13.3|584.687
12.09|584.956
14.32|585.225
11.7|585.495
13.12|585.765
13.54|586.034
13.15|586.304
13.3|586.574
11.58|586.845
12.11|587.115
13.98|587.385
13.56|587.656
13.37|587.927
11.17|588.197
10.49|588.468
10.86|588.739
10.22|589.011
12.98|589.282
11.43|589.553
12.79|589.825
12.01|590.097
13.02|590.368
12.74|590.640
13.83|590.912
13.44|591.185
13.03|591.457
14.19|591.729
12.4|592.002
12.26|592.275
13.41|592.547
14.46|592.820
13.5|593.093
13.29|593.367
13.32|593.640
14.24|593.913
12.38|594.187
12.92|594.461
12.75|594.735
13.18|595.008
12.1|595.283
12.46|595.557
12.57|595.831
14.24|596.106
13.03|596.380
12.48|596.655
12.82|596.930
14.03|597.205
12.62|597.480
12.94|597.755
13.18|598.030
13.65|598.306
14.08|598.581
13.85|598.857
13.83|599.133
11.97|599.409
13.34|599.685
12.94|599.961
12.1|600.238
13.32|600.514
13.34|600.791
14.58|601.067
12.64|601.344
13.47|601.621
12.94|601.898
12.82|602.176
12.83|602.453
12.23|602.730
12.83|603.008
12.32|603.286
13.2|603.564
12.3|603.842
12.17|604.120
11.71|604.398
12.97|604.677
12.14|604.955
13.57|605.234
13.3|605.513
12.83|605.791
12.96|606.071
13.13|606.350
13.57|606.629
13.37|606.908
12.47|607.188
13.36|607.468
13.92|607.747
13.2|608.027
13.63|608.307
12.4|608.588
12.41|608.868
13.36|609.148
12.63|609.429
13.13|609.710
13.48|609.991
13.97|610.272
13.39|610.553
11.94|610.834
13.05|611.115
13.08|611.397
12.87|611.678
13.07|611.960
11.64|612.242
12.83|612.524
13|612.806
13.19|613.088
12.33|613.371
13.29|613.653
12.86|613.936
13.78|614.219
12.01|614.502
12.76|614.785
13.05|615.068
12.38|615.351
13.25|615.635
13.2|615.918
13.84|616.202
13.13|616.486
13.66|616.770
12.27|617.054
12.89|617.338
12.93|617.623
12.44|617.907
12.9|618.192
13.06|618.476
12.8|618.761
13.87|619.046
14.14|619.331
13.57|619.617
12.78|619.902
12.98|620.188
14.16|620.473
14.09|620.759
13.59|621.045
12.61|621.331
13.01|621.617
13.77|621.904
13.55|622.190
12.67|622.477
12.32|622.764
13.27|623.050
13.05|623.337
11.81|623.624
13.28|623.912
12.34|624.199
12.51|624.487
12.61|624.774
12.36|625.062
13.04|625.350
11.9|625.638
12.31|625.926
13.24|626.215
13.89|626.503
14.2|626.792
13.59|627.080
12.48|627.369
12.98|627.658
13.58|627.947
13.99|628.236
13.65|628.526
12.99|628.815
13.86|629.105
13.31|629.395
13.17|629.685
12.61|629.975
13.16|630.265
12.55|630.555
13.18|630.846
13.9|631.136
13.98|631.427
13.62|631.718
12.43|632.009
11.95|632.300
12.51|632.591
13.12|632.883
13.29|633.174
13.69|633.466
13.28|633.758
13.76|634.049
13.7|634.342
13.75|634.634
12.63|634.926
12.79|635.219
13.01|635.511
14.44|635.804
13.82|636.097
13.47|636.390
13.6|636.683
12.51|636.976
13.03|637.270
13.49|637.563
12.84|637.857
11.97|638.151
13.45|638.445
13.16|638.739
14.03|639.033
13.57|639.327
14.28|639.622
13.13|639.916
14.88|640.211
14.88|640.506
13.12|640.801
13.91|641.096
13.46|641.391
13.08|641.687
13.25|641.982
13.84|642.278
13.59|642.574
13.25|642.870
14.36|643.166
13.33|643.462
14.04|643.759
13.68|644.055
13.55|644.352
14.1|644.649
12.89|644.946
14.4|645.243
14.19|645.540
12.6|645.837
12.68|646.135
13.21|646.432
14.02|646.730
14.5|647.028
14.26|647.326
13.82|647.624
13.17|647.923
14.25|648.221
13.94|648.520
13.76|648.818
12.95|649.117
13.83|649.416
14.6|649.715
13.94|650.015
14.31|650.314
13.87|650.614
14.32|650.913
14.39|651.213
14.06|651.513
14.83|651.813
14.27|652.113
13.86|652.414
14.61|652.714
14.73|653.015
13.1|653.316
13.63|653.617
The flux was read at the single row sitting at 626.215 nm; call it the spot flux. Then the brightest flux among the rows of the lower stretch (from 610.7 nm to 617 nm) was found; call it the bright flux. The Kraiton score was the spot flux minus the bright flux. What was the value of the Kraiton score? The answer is -0.6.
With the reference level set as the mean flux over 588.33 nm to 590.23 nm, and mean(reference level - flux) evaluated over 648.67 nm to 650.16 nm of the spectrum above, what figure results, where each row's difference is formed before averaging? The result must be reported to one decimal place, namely -2.3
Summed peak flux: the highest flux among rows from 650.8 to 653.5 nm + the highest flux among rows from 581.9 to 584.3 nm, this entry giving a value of 28.3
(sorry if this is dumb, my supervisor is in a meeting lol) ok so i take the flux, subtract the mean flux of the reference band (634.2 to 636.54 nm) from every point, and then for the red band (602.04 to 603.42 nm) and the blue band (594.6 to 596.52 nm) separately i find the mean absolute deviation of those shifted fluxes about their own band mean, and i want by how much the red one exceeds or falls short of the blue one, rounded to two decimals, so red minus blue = -0.23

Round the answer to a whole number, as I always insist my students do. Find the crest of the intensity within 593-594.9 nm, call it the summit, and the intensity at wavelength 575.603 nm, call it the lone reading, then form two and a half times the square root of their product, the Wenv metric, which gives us 33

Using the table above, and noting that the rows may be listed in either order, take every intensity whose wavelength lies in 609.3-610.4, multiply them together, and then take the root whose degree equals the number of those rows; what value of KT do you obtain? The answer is 13.3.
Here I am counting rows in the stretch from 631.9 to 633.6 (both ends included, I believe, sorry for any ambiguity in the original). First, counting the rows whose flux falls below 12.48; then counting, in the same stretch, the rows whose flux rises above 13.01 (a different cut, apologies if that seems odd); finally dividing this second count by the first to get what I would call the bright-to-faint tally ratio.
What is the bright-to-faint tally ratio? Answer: 1.5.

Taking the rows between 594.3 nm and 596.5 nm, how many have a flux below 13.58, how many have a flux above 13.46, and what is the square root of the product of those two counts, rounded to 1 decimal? 2.6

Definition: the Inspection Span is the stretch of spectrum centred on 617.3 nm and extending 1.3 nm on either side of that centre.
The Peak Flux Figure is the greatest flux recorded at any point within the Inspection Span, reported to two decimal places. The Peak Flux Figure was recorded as 13.84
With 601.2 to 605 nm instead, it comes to 13.47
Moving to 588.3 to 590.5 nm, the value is 13.02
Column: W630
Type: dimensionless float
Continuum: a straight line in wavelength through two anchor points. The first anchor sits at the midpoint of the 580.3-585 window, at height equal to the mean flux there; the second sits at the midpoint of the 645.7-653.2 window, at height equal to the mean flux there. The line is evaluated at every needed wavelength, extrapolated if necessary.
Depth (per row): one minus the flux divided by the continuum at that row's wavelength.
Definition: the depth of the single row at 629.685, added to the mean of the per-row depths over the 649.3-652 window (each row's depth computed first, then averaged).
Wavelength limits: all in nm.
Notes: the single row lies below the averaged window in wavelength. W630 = 0.01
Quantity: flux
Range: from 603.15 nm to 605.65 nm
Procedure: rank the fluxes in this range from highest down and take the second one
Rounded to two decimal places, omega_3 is 13.30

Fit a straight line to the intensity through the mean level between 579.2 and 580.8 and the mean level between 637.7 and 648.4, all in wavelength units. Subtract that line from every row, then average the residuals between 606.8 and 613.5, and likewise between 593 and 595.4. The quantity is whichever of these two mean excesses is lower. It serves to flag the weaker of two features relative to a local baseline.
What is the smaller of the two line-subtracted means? 0.3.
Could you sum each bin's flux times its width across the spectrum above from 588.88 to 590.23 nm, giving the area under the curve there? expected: 16.1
